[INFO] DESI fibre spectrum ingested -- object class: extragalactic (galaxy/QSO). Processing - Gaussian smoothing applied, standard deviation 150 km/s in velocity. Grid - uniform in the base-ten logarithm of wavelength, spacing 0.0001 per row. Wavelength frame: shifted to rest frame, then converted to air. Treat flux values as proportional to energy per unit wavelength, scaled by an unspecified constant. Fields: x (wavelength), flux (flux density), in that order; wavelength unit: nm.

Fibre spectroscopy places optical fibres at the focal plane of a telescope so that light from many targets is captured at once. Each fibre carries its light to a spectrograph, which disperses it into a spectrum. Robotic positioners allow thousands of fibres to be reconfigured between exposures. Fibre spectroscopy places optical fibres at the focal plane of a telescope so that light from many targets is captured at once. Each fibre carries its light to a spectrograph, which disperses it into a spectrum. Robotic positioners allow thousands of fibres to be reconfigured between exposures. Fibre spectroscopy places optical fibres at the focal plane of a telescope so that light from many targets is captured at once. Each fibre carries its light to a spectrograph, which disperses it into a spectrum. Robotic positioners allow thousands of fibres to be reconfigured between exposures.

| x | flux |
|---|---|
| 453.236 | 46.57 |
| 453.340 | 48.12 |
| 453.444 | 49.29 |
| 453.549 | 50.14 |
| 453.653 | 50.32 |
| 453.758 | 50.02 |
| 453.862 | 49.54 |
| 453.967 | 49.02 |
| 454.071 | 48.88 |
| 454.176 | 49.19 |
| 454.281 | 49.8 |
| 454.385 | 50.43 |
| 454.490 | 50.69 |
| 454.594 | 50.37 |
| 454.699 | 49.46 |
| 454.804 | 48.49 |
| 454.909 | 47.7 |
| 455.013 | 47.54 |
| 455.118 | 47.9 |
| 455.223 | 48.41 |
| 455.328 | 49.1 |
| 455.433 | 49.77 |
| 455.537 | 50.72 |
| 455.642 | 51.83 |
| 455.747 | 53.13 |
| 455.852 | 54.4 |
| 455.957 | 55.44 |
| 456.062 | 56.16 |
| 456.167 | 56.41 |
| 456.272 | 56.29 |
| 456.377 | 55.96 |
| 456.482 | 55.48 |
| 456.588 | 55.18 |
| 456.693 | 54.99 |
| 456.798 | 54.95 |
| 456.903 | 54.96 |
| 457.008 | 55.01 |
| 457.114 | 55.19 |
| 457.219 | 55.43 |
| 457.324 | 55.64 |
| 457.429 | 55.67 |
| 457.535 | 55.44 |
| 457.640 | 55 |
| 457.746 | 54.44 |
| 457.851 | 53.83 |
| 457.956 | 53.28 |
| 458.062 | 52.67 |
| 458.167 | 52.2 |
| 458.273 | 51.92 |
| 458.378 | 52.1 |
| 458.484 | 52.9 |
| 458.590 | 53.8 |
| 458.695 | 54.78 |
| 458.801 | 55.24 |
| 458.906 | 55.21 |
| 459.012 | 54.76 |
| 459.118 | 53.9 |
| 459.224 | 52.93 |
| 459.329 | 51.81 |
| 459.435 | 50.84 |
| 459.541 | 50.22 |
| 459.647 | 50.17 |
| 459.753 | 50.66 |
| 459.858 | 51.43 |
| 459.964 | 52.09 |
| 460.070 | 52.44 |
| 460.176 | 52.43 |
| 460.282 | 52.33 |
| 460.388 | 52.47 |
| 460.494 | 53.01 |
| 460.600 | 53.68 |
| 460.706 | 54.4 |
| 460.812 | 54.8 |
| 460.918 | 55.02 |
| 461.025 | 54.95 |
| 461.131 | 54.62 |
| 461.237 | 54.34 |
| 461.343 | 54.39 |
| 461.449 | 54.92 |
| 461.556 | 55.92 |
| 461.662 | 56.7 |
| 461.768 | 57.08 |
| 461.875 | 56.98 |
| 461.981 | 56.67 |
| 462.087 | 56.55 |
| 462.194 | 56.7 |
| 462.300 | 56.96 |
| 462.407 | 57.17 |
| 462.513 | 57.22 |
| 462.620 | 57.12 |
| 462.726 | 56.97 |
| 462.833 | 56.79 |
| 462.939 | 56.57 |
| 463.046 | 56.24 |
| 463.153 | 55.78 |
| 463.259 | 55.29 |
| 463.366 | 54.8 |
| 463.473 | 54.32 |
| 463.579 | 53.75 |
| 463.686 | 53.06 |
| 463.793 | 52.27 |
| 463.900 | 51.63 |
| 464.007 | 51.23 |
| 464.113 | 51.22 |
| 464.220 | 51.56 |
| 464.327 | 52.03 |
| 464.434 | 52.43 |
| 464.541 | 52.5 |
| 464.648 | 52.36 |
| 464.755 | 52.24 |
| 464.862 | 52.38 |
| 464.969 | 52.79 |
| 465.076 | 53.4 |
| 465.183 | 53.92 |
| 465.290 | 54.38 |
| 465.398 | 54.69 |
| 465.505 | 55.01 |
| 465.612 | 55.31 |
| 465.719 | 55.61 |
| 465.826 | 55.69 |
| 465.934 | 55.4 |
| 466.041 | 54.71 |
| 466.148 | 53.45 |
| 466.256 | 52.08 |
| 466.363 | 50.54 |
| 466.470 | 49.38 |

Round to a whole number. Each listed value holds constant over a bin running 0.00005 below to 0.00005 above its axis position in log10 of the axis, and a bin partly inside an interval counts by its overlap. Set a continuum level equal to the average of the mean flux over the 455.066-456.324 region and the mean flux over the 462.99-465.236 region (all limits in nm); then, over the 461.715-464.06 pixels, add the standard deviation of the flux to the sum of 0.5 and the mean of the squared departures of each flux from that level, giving 13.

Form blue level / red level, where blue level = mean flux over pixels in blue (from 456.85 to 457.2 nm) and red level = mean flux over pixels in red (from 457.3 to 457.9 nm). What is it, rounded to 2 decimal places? 1.00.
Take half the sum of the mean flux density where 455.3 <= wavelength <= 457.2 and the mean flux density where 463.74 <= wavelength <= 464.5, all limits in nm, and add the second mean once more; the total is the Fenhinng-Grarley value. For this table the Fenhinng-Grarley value 105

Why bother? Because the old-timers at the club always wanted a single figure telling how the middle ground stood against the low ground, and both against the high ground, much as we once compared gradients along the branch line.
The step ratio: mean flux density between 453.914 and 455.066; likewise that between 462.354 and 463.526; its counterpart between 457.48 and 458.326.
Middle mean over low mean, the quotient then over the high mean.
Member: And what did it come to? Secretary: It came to 0.0194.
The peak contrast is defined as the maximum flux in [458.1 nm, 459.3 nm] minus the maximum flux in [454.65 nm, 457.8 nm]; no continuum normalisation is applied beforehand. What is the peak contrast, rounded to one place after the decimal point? -1.2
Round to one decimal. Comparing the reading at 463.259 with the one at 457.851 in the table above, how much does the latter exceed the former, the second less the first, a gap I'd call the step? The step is -1.5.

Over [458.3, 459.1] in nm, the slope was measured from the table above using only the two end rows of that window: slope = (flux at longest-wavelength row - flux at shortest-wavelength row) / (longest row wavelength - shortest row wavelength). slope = 4.2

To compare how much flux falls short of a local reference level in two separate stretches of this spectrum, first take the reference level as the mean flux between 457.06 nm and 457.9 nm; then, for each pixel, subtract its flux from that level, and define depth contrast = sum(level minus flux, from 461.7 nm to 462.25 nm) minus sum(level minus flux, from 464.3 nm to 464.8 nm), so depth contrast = -22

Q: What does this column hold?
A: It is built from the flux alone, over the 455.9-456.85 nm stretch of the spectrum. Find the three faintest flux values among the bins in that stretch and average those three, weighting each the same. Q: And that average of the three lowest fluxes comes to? 55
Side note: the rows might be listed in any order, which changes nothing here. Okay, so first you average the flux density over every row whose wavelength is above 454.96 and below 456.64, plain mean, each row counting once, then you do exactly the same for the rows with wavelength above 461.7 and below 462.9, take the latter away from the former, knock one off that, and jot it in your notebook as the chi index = -5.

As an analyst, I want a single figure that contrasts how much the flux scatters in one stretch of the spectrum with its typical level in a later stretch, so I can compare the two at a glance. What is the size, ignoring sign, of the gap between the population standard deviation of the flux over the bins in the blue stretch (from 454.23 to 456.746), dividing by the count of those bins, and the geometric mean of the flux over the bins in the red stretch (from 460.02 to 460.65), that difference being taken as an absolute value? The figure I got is 49.6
